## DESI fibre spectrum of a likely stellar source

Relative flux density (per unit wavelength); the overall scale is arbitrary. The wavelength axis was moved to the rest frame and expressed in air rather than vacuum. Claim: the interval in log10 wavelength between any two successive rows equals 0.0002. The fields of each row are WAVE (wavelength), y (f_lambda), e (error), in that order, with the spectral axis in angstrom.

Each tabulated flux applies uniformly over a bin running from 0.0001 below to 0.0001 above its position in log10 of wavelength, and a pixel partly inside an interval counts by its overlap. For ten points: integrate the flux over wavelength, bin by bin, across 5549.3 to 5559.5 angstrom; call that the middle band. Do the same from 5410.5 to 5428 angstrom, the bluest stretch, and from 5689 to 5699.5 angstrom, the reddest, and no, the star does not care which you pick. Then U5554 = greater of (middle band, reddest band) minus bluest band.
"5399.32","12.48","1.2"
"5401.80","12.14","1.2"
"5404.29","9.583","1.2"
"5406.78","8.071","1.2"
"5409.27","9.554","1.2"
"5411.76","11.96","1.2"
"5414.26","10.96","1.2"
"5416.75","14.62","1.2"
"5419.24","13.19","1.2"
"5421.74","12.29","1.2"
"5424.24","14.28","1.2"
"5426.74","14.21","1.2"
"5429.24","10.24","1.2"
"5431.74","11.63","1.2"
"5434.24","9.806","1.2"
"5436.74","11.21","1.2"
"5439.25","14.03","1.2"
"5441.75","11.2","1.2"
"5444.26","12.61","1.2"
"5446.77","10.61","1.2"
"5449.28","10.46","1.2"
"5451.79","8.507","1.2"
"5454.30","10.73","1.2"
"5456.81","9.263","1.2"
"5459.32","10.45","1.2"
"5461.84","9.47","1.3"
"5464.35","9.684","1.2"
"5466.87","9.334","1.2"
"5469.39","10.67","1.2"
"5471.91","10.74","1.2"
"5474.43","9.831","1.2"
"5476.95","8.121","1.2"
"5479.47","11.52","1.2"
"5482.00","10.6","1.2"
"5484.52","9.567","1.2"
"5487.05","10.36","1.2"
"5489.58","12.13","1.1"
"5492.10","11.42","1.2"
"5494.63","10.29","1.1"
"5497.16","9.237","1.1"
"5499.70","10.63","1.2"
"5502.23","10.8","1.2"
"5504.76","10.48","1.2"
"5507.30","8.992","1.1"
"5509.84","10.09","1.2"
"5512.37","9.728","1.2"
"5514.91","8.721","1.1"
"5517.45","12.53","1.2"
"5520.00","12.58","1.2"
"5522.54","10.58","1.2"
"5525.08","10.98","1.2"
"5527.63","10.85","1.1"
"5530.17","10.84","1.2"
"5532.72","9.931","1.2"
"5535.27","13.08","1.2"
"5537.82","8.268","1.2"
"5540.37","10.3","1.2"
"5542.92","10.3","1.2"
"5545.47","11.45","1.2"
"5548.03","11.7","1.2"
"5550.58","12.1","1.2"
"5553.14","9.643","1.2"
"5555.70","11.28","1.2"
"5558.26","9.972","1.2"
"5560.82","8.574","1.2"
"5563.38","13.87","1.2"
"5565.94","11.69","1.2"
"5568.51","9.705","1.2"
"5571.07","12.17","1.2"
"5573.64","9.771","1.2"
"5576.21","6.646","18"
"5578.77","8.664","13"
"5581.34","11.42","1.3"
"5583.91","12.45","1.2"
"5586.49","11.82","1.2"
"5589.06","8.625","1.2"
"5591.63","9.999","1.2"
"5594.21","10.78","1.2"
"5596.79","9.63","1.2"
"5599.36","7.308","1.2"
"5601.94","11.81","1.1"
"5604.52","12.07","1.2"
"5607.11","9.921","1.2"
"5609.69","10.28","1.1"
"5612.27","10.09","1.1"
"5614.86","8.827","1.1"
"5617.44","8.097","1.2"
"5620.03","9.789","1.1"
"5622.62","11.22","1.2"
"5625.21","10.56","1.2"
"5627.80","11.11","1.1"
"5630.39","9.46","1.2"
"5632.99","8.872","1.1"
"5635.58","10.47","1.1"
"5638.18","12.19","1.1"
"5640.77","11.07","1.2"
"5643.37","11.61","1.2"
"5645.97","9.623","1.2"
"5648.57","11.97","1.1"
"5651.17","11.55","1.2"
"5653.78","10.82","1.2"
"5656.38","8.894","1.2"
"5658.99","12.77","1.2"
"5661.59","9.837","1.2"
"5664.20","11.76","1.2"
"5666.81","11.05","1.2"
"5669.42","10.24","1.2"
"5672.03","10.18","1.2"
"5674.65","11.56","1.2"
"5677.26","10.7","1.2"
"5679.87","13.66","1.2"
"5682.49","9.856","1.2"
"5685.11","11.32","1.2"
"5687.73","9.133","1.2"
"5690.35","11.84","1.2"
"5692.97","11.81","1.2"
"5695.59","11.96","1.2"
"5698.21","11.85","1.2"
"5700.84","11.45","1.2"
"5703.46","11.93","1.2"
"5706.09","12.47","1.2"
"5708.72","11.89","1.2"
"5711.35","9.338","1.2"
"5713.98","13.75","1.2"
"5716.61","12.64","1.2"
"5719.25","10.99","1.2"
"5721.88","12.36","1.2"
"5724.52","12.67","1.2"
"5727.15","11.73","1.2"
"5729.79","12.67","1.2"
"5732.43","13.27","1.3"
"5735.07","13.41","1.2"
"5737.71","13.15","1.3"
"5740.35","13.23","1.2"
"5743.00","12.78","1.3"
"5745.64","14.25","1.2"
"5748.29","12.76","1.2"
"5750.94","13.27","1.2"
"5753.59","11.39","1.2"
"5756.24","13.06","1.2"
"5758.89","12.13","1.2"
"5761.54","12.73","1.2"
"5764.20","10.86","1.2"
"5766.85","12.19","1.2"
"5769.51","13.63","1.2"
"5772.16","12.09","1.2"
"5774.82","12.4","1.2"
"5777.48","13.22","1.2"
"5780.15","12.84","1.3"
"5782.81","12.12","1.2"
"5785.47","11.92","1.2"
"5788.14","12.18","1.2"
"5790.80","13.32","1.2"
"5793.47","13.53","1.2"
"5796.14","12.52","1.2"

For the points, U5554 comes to -104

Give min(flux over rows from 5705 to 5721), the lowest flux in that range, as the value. 9.338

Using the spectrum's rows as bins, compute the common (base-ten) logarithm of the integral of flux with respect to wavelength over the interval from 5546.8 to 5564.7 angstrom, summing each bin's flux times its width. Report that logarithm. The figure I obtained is 2.30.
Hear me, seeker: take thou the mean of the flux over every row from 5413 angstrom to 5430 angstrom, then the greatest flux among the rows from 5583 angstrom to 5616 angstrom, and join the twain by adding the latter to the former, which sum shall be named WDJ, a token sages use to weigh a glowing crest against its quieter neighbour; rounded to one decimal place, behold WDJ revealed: 25.3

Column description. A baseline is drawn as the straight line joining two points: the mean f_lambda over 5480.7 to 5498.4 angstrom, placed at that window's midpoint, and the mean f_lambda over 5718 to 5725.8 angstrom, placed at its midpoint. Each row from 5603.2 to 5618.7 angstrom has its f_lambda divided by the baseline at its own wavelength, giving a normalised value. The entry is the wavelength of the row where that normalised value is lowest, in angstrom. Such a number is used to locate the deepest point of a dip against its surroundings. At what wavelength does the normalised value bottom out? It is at 5617.44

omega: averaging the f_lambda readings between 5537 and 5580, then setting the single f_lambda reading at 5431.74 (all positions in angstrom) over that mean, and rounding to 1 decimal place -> 1.1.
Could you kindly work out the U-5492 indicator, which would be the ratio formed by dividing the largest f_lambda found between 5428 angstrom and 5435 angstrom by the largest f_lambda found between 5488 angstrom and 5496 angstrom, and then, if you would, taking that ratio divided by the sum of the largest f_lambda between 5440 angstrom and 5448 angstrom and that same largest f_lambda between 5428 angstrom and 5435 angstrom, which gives 0.0396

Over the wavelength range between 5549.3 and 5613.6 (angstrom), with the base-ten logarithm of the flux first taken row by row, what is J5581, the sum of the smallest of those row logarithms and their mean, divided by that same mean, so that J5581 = 1.81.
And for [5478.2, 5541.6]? 1.90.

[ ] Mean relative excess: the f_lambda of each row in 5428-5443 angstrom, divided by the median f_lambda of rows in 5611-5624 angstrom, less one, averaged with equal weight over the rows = 0.16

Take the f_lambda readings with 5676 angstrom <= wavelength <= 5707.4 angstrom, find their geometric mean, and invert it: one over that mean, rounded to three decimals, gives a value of 0.087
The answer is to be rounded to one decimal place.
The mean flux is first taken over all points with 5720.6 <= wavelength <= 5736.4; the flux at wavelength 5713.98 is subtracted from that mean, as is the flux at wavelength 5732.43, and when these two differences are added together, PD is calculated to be -1.6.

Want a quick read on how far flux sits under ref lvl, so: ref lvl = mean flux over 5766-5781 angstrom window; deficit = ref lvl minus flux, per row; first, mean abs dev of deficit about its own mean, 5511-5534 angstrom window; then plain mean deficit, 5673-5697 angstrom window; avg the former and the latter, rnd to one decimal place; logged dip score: 1.2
